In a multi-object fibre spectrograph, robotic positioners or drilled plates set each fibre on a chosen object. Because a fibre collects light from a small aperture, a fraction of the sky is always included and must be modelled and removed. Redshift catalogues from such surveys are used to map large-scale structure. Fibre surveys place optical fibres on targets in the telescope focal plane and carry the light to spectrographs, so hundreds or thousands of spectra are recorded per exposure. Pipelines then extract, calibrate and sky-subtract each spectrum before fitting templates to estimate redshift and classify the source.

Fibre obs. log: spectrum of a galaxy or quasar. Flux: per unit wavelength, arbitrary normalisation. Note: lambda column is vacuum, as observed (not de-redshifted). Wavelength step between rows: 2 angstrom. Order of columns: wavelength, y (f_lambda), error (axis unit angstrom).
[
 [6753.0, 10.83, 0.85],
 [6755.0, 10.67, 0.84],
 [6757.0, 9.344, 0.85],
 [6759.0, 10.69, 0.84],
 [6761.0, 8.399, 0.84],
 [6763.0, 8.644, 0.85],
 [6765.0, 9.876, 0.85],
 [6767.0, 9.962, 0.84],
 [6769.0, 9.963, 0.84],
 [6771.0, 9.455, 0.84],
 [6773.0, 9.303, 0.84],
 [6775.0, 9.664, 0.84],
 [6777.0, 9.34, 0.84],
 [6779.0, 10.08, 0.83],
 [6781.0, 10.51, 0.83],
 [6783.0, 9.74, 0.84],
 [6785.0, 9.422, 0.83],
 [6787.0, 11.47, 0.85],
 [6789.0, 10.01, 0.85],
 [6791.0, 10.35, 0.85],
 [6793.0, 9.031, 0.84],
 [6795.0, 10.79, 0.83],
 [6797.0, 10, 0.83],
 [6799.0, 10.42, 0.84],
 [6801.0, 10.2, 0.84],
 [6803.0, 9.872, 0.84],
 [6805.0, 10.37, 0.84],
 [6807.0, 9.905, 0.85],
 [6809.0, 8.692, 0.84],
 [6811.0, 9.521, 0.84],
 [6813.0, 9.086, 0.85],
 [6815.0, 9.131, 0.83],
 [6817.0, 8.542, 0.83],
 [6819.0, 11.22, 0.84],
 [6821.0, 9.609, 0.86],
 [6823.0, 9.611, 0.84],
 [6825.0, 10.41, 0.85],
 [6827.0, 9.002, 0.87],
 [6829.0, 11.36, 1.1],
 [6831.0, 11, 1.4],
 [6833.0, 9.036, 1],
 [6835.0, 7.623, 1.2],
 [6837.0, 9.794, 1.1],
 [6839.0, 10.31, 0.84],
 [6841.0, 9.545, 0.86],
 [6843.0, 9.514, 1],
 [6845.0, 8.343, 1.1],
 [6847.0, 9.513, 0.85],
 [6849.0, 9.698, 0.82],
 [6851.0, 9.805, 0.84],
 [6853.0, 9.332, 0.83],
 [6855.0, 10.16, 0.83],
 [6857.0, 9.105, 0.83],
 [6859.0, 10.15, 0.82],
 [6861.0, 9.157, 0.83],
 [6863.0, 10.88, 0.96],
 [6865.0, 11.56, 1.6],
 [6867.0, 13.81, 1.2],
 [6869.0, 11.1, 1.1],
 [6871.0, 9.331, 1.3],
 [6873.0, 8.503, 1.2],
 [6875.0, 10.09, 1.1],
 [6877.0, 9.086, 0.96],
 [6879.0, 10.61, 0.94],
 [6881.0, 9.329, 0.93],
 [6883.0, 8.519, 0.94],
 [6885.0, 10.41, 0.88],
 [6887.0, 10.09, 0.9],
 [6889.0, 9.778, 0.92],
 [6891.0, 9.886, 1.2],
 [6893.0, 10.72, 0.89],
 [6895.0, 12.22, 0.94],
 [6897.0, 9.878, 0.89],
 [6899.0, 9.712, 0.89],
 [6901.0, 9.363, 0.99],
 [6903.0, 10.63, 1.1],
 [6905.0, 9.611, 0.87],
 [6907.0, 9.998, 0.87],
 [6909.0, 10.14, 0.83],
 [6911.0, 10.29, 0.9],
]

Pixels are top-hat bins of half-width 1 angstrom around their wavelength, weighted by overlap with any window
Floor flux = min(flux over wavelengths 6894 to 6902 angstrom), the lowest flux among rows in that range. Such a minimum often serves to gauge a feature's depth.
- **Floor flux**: 9.363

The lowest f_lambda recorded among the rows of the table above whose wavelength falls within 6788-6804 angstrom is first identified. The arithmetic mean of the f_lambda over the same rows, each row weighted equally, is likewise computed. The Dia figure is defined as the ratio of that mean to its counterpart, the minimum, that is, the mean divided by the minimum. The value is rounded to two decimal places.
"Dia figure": 1.12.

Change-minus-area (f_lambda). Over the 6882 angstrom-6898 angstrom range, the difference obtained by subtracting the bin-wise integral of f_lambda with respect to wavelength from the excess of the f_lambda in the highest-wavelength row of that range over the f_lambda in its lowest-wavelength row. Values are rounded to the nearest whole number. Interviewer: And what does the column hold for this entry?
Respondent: -162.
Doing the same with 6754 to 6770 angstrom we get -156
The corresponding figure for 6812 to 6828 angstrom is -153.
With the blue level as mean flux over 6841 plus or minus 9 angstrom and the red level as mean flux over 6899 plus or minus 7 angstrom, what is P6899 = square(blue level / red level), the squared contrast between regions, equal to 0.81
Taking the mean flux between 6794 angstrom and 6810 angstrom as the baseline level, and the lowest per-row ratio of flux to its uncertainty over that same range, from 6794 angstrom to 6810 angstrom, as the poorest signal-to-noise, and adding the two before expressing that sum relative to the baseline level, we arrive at 2.03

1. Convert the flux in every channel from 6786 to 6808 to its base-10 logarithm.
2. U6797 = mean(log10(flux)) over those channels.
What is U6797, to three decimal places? 1.009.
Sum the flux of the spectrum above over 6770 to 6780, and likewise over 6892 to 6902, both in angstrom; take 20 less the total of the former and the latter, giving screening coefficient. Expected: -79.7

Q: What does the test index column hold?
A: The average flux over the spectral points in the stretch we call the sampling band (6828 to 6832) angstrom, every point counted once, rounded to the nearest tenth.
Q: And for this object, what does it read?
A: 11.2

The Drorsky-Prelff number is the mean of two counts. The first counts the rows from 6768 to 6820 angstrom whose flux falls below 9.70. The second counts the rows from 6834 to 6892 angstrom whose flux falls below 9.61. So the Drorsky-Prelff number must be 12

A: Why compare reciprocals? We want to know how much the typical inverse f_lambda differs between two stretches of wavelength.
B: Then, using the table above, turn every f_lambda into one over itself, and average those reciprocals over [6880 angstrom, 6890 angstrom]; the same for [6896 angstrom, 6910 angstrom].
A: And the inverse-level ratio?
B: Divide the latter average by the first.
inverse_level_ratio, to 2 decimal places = 0.97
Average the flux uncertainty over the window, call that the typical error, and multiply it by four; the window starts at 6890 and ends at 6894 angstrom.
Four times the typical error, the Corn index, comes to 4.2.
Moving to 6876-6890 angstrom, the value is 3.7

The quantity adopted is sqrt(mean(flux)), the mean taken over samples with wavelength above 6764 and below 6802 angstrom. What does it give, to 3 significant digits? 3.16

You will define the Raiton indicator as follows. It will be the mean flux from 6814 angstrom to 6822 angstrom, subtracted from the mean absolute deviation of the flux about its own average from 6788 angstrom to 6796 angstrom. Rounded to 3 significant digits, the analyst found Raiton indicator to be -9.10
